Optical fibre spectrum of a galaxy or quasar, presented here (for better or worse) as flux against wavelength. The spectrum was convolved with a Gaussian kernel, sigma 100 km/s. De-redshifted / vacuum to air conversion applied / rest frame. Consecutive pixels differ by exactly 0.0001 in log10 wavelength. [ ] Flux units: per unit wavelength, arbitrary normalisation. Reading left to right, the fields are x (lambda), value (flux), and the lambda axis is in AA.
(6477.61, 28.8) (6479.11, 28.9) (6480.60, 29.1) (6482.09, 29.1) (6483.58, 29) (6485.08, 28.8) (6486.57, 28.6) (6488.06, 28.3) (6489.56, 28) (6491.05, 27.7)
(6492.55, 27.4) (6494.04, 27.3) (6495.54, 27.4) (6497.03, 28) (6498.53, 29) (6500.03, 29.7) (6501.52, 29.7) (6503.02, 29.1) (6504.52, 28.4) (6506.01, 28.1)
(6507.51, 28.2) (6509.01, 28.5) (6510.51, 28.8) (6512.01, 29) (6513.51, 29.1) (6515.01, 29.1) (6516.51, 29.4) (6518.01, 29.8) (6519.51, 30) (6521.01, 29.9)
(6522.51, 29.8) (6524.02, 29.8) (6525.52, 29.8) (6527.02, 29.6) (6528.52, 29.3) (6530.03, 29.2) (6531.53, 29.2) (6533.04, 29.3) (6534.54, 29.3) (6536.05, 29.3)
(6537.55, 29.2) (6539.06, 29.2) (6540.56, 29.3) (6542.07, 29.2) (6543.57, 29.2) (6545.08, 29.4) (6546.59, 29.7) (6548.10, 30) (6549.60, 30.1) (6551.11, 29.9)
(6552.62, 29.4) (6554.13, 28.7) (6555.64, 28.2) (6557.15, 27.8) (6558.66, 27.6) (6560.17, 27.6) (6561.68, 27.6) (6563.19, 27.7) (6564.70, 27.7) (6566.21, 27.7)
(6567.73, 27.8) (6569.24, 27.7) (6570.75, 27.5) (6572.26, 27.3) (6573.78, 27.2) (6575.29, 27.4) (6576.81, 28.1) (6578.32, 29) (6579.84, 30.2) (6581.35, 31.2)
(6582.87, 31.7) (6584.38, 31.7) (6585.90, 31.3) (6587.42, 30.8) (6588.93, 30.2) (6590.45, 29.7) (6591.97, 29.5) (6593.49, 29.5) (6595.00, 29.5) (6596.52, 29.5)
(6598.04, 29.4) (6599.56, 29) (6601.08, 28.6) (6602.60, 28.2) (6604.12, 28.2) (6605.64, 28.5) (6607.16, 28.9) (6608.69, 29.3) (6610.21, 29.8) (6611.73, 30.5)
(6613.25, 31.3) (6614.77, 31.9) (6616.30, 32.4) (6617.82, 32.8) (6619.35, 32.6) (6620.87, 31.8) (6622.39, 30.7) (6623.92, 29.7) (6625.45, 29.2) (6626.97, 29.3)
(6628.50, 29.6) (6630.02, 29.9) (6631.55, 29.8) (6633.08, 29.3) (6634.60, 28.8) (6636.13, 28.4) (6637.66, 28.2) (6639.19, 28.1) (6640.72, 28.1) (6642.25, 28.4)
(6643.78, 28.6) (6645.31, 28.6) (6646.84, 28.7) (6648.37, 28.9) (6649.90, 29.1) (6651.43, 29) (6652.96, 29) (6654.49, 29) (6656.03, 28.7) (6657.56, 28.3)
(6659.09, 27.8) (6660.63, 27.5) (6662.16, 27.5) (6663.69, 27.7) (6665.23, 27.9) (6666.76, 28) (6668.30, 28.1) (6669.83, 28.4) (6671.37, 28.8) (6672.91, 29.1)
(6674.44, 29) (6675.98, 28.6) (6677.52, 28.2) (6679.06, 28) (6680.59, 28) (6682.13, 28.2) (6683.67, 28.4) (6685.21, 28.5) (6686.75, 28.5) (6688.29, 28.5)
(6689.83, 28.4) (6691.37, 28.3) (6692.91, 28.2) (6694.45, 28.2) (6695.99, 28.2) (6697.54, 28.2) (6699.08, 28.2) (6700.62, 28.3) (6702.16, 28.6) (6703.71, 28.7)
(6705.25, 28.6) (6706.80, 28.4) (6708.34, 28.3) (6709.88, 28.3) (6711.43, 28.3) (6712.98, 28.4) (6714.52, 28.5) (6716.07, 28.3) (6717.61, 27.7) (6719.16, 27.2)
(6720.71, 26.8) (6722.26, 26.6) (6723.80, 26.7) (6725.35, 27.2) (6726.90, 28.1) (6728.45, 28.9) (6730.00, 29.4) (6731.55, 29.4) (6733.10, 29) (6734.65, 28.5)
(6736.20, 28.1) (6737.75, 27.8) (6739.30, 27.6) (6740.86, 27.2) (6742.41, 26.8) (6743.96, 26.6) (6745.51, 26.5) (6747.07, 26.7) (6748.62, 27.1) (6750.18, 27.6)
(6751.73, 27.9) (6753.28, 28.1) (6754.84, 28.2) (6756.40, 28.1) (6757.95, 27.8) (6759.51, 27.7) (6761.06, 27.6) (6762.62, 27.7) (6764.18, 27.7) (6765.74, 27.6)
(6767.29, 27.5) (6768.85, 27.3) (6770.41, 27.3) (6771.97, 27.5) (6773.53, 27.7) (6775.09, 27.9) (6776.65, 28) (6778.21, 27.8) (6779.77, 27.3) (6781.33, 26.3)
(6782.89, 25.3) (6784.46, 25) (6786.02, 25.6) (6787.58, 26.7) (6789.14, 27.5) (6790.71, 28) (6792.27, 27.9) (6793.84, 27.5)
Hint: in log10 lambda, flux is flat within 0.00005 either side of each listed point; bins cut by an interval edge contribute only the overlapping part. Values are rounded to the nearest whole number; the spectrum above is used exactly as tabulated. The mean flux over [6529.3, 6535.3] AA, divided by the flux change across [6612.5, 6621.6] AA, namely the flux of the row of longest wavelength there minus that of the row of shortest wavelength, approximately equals 58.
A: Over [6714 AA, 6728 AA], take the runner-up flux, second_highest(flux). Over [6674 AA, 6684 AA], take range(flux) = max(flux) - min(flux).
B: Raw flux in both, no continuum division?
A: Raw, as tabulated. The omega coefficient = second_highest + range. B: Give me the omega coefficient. 29.3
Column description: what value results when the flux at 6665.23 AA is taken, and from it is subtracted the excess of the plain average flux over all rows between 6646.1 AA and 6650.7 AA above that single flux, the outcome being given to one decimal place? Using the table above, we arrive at 26.9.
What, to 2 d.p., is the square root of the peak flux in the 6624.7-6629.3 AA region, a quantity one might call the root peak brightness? 5.44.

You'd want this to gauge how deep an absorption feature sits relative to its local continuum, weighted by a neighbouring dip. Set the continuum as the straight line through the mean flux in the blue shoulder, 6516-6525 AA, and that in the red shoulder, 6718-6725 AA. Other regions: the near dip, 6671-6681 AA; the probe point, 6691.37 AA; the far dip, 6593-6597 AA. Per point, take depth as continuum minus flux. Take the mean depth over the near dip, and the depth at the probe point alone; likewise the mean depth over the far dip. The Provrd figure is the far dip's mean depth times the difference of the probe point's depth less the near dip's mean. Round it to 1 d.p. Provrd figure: 0.0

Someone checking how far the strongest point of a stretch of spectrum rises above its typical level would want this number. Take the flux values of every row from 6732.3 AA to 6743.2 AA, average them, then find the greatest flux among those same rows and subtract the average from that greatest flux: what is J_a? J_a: 1.1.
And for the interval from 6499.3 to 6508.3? 0.8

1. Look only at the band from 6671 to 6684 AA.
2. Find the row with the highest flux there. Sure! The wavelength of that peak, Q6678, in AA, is 6672.91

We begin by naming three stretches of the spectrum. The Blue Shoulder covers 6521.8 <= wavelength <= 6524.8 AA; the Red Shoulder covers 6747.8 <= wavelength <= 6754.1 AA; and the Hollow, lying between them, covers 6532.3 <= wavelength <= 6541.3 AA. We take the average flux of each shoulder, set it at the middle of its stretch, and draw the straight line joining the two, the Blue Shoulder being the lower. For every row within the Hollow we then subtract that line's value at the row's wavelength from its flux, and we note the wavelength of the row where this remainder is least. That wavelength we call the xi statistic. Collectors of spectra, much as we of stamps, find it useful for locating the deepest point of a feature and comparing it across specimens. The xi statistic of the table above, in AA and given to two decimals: 6537.55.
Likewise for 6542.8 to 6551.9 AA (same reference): 6543.57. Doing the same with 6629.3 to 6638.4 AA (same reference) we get 6637.66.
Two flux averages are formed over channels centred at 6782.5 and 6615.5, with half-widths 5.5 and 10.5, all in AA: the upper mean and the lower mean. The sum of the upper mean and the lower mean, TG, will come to 57.0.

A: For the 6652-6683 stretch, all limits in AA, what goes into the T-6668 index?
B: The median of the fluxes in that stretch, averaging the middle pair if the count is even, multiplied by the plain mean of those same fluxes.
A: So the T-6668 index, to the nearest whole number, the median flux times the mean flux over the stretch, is 798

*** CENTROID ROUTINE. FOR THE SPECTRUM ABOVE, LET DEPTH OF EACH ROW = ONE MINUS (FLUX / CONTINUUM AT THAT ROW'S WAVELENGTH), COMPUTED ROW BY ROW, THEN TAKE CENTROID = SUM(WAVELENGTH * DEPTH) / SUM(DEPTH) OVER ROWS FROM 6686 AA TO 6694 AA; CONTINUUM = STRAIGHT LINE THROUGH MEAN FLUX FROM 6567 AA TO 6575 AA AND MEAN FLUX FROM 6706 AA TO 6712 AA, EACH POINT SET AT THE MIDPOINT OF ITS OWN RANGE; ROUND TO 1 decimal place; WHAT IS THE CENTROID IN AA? 6688.2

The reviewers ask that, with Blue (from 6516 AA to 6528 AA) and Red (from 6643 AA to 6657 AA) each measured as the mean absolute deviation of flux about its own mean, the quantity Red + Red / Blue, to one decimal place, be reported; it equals 1.5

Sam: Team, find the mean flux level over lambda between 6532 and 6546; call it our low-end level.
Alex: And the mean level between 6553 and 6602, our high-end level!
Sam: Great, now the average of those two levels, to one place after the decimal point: 29.1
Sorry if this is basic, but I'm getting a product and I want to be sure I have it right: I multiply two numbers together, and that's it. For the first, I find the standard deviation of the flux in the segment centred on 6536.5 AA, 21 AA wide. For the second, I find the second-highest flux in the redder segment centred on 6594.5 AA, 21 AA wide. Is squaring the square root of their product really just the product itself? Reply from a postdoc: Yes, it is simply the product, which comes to 5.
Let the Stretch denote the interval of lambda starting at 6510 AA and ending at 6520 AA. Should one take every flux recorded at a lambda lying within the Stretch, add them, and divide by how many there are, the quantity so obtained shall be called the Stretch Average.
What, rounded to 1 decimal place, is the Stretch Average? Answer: 29.3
